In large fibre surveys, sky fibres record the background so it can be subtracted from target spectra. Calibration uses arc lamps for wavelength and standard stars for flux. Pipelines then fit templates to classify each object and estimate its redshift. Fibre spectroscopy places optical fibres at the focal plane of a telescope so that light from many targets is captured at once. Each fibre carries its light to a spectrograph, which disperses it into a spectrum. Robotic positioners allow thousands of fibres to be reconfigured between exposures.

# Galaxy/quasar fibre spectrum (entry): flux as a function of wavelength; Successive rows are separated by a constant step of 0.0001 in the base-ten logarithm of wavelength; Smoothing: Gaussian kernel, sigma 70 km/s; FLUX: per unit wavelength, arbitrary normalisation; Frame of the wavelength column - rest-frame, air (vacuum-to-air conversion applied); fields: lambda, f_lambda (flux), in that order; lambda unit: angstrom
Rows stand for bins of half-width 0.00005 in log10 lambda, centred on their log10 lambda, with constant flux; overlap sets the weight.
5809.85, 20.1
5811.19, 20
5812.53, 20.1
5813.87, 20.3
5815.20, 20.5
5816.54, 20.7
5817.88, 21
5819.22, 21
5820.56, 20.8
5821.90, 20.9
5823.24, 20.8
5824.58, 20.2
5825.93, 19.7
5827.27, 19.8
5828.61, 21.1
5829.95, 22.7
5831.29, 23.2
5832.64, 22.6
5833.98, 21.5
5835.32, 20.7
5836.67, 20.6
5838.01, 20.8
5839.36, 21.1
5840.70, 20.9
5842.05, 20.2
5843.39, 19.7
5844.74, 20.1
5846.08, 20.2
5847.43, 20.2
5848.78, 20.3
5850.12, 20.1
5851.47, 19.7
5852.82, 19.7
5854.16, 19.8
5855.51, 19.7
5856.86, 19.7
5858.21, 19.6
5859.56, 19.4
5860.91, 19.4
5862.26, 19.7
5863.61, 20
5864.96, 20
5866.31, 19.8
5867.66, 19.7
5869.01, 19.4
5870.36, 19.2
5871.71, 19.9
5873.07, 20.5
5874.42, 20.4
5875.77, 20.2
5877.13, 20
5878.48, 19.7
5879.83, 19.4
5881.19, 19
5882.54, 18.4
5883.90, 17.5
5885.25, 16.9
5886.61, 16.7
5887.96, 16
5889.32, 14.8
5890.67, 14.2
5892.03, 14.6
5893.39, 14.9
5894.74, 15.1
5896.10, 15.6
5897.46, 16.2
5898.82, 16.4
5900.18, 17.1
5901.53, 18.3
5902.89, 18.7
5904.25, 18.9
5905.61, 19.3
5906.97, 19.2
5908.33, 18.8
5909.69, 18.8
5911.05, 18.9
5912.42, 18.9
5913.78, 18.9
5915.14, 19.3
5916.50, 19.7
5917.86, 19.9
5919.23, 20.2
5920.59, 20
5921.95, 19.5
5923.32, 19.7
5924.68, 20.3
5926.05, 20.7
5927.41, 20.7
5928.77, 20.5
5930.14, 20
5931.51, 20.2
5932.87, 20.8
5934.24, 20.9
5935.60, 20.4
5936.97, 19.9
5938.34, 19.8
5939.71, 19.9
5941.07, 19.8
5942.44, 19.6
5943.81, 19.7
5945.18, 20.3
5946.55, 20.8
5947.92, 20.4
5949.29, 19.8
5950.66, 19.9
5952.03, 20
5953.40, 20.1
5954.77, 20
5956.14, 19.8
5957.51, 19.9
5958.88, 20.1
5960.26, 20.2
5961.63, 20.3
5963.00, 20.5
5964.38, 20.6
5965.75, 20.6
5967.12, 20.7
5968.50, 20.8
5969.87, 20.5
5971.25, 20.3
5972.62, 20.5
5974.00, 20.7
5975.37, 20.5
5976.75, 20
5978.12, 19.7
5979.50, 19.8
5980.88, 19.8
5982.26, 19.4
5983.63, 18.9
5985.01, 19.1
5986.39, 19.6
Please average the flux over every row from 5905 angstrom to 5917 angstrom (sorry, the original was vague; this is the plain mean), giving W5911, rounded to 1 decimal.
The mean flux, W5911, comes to 19.1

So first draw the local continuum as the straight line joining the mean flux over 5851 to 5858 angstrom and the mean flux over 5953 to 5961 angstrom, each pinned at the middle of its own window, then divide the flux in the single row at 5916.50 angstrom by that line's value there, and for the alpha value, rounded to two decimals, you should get 0.99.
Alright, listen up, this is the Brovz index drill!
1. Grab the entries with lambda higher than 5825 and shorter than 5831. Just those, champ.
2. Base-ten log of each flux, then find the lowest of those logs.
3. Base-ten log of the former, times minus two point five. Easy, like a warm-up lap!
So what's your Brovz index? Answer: -0.280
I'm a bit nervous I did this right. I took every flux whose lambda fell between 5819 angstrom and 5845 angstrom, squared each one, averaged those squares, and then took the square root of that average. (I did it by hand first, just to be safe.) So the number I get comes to 20.9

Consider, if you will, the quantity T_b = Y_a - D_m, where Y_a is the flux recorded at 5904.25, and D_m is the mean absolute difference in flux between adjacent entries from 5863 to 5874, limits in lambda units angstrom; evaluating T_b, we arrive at 18.6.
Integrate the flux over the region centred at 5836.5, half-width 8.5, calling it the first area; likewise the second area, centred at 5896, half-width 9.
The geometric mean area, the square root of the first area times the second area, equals 325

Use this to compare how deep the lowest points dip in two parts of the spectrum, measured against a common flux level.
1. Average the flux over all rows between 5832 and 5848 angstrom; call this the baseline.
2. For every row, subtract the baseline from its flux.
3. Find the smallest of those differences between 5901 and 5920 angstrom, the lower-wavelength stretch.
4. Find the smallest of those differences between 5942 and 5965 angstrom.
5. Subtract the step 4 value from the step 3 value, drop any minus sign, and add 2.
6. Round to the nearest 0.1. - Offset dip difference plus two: 3.3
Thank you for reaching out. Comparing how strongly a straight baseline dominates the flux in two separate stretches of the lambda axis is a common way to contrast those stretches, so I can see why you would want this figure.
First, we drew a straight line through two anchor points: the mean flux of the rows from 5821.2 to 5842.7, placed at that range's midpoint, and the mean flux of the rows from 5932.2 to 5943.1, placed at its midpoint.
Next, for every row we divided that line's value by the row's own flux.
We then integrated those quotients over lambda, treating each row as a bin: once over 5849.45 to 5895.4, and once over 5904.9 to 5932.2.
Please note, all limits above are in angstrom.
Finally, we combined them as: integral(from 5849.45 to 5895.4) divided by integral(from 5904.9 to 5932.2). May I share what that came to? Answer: 1.8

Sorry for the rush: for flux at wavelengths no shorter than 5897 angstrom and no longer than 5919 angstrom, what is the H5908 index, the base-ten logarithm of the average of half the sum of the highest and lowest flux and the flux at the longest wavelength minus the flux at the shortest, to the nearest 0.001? 1.036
